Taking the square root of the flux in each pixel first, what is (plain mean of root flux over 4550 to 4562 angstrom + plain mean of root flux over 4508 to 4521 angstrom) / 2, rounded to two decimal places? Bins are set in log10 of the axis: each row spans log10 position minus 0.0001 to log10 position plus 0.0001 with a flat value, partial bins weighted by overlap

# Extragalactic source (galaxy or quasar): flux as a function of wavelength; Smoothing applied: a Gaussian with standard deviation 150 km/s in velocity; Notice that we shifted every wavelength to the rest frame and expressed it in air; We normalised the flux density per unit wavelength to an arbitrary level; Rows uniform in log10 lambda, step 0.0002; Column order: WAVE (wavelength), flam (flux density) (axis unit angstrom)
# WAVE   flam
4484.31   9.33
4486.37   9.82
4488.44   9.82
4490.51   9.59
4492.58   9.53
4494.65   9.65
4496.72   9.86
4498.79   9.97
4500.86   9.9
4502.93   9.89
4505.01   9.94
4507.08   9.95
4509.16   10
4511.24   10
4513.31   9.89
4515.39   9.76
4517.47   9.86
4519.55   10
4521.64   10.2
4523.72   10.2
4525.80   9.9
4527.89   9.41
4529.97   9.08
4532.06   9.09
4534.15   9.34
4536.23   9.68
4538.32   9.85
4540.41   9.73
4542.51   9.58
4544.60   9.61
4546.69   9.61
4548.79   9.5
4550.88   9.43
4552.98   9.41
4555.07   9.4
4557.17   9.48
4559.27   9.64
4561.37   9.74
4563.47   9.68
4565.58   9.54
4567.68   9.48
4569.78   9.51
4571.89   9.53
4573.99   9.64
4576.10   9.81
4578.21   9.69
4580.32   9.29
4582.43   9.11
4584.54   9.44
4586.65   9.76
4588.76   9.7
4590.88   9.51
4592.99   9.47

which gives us 3.12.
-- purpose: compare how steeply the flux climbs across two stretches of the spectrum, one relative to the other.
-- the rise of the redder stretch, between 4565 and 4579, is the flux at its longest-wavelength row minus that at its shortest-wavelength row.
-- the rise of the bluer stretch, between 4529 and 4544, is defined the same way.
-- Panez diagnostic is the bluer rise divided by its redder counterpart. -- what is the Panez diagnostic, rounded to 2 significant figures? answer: 3.3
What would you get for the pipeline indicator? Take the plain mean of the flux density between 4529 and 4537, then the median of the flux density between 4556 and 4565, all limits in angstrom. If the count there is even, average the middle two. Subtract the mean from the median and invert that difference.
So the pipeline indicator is 3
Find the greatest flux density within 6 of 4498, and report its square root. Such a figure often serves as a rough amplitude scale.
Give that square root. 3.16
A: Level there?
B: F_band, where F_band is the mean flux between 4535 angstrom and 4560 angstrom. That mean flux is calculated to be 9.58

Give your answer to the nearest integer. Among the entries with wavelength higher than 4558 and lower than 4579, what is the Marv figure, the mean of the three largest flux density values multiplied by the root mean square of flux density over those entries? 94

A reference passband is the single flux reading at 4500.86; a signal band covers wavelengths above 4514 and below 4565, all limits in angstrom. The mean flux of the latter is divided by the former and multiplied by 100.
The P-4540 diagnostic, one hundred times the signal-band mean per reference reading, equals 97.3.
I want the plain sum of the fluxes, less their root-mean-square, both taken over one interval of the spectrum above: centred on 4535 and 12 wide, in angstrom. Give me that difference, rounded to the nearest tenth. 47.3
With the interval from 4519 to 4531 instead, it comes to 49.0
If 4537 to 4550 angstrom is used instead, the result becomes 48.2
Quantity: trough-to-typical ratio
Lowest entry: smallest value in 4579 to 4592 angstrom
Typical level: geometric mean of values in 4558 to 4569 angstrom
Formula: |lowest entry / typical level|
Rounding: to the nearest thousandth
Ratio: 0.947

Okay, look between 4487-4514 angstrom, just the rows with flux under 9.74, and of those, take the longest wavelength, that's 4494.65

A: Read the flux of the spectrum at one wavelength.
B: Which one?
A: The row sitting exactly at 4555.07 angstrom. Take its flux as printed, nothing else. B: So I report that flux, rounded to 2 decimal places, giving 9.40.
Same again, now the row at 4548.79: 9.50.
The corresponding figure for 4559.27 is 9.64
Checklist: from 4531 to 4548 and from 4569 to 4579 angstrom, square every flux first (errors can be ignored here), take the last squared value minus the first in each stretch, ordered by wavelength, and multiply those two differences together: 34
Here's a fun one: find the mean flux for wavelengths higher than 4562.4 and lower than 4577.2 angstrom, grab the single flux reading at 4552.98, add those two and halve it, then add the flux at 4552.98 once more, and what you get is 18.9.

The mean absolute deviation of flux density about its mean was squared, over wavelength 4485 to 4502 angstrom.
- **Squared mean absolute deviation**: 0.018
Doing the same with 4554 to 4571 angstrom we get 0.009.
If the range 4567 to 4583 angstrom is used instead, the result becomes 0.026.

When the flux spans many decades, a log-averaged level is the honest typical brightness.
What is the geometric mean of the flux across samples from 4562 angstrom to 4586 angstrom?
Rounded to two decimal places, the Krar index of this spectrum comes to 9.52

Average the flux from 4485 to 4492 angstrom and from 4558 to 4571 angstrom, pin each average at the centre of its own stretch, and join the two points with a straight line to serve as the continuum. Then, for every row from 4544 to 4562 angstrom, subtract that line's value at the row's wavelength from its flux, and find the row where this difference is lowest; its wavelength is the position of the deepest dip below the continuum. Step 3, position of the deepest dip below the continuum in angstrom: 4555.07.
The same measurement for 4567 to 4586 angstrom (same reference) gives 4582.43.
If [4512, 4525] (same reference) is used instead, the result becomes 4515.39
